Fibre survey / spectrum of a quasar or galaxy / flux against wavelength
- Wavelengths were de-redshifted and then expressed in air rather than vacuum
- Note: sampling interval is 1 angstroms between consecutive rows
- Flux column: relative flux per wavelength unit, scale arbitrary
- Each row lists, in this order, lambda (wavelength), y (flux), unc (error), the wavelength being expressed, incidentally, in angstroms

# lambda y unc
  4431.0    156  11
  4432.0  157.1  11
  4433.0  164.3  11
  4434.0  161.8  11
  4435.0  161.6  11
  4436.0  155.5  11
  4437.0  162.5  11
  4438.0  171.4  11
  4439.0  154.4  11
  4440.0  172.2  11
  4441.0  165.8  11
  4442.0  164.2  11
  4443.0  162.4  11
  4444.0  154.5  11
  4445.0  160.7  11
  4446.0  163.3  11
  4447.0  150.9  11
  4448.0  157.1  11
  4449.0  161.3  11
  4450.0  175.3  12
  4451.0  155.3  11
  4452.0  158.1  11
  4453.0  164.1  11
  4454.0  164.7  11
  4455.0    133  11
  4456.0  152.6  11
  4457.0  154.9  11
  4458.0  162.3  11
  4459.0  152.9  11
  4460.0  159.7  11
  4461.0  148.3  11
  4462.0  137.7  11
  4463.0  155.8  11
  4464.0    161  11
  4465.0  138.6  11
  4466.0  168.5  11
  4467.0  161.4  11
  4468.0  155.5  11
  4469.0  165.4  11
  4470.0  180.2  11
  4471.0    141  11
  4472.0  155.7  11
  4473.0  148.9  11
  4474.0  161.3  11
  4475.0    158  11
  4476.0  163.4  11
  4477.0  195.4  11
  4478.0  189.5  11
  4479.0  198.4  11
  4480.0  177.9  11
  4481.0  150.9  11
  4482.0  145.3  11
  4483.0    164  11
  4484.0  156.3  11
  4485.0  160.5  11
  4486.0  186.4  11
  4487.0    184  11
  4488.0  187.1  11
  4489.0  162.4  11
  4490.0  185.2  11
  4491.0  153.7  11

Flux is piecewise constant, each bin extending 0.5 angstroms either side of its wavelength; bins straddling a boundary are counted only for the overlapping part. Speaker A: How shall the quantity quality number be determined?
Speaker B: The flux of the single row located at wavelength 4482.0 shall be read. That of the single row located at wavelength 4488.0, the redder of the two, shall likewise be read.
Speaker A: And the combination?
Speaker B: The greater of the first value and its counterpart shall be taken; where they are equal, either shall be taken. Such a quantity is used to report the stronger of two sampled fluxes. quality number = 187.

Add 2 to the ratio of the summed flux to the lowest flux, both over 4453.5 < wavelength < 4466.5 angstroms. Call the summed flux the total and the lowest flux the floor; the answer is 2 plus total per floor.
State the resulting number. 16.96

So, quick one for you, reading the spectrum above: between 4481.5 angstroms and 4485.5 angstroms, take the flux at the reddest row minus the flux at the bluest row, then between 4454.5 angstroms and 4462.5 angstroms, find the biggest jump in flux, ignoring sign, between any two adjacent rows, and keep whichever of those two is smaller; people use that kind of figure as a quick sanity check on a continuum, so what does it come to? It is 15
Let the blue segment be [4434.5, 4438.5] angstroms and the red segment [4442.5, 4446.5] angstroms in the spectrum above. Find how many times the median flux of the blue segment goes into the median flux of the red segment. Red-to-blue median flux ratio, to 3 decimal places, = 0.997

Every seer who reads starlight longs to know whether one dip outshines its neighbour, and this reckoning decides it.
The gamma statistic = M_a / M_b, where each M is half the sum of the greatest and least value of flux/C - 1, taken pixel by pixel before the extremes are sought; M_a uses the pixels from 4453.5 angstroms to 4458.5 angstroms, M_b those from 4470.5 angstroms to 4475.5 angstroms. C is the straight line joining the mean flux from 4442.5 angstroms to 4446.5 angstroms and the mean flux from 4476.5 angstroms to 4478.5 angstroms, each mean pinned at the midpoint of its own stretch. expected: 0.64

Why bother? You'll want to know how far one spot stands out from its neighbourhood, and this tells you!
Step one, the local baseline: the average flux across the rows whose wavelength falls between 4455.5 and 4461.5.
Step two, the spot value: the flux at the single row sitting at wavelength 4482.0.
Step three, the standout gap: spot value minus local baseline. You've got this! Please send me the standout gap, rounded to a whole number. -10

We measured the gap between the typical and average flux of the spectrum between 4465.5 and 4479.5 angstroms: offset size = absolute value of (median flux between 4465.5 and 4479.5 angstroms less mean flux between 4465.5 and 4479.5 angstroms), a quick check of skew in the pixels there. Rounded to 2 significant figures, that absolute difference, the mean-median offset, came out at 4.9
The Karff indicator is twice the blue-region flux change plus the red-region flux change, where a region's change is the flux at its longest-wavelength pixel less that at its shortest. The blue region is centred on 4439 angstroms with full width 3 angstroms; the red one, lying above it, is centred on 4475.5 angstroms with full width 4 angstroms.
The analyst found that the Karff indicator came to 36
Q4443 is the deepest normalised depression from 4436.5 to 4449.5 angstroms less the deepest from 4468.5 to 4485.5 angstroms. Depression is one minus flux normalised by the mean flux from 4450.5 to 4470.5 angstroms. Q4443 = -0.06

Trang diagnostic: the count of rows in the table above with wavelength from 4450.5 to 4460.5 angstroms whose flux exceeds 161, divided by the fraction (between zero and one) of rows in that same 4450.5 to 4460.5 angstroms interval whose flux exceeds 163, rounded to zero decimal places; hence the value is 15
